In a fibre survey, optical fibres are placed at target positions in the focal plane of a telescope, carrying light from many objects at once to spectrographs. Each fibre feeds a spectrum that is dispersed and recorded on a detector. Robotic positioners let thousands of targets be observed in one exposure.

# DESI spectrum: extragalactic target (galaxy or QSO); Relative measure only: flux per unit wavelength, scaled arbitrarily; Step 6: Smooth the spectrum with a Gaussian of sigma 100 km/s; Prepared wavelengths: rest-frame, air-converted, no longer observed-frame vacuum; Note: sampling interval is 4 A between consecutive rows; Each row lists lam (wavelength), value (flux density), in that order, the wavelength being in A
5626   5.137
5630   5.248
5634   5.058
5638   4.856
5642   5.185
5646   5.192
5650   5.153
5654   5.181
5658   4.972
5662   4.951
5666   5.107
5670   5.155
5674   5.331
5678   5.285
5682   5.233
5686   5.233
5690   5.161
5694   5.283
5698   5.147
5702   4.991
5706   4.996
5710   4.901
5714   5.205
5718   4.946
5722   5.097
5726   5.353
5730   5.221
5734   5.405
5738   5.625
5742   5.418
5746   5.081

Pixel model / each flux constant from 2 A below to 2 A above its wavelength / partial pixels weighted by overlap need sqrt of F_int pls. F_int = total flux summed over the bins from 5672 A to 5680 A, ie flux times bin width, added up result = 6.52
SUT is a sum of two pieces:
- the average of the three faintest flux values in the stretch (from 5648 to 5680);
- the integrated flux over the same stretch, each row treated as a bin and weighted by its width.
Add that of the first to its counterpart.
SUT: 170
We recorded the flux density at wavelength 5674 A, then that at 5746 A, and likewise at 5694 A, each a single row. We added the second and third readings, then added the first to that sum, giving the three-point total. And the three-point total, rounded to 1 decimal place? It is 15.7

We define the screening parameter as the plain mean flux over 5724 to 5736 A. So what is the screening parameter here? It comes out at 5.33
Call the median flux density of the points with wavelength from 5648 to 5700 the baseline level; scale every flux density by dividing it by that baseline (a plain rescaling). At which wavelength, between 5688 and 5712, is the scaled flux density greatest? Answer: 5694 A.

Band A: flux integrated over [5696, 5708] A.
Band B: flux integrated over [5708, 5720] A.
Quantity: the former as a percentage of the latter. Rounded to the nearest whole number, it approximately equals 101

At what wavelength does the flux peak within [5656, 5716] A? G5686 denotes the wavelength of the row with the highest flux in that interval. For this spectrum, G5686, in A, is 5674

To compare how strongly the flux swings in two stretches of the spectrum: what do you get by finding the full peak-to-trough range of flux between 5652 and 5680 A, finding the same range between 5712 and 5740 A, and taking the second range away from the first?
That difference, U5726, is -0.30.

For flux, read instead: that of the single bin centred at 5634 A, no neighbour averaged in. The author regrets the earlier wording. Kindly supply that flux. 5.058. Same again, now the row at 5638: 4.856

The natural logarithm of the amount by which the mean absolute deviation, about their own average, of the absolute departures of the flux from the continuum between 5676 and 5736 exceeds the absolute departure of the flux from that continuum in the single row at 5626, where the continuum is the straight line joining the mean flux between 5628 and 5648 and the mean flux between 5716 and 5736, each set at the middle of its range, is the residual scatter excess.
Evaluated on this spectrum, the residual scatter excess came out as -3.52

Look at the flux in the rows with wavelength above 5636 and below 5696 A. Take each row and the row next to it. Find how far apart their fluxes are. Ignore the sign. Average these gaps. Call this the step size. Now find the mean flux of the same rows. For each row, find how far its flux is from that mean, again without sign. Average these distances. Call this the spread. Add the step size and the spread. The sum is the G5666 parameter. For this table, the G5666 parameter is 0.19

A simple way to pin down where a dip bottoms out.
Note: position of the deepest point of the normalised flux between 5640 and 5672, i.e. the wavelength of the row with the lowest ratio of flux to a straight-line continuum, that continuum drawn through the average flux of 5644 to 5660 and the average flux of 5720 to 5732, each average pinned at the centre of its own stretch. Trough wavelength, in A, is 5662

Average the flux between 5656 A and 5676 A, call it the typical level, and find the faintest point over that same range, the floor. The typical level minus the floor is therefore 0.152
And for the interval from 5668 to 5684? 0.096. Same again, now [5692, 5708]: 0.113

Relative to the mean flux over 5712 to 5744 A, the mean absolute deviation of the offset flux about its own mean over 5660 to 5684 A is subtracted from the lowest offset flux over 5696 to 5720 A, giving -0.49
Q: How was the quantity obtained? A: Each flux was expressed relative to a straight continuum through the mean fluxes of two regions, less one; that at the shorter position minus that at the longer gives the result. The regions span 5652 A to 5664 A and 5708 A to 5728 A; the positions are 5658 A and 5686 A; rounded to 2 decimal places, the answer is -0.05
